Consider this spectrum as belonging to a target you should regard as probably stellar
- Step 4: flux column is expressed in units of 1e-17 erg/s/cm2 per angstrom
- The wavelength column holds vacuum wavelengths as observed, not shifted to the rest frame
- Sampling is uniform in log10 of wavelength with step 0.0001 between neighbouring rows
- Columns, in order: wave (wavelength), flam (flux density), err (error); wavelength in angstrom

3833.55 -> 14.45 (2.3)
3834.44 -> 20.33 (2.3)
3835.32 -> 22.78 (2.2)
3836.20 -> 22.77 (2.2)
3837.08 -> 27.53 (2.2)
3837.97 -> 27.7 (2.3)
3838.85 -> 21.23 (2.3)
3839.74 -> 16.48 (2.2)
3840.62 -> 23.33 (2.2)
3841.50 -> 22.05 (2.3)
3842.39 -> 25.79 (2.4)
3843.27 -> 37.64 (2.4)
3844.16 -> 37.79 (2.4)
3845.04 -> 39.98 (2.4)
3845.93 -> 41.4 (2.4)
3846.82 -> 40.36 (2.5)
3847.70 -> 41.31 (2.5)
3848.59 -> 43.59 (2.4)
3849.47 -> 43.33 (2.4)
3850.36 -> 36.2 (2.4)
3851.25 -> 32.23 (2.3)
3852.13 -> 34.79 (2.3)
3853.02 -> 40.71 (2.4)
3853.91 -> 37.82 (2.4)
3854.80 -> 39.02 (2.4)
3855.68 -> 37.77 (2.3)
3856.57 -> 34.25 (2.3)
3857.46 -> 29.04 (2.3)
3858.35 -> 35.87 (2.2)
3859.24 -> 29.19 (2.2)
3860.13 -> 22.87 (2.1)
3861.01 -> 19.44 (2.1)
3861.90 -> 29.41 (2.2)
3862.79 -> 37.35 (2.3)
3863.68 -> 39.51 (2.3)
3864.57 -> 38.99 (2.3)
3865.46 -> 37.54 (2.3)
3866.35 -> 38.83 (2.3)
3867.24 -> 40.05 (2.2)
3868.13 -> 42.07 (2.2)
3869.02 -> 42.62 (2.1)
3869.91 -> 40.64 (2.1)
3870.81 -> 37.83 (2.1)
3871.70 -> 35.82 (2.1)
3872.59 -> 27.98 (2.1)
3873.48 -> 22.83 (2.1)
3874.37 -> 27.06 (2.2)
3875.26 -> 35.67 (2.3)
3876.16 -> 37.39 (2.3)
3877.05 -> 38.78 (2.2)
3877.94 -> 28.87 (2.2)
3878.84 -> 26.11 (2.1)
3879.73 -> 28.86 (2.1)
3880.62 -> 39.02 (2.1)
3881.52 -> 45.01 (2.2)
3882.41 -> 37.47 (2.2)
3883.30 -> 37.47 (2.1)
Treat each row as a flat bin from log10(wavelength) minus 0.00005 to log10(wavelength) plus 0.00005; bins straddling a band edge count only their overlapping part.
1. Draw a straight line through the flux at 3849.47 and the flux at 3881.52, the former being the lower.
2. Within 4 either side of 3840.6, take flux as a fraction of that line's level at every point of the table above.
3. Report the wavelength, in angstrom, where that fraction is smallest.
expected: 3839.74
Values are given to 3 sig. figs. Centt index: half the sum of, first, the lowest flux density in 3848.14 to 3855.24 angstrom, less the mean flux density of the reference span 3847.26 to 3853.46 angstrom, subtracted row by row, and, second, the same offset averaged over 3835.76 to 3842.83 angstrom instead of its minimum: -11.1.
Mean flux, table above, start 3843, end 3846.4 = 39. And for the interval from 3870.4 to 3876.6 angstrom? 32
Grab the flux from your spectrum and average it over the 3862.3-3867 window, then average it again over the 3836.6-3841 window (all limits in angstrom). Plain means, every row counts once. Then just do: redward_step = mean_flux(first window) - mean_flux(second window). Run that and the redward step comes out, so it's 15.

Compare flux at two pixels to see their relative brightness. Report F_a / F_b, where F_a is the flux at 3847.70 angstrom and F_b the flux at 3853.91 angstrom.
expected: 1.09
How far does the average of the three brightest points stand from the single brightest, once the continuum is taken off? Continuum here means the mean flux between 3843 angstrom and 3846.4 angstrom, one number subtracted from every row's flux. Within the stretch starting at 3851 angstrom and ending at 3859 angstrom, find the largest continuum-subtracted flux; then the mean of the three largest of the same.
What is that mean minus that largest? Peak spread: -1.53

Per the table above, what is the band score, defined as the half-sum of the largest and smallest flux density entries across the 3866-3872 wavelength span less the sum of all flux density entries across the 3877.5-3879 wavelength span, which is -16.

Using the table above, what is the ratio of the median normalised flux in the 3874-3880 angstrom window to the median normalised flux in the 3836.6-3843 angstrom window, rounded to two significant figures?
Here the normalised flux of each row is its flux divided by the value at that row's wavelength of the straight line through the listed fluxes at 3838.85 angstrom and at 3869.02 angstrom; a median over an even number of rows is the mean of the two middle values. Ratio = 0.57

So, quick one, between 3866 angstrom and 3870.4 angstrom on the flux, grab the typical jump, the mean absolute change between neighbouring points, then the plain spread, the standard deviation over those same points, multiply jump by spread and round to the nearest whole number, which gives 2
